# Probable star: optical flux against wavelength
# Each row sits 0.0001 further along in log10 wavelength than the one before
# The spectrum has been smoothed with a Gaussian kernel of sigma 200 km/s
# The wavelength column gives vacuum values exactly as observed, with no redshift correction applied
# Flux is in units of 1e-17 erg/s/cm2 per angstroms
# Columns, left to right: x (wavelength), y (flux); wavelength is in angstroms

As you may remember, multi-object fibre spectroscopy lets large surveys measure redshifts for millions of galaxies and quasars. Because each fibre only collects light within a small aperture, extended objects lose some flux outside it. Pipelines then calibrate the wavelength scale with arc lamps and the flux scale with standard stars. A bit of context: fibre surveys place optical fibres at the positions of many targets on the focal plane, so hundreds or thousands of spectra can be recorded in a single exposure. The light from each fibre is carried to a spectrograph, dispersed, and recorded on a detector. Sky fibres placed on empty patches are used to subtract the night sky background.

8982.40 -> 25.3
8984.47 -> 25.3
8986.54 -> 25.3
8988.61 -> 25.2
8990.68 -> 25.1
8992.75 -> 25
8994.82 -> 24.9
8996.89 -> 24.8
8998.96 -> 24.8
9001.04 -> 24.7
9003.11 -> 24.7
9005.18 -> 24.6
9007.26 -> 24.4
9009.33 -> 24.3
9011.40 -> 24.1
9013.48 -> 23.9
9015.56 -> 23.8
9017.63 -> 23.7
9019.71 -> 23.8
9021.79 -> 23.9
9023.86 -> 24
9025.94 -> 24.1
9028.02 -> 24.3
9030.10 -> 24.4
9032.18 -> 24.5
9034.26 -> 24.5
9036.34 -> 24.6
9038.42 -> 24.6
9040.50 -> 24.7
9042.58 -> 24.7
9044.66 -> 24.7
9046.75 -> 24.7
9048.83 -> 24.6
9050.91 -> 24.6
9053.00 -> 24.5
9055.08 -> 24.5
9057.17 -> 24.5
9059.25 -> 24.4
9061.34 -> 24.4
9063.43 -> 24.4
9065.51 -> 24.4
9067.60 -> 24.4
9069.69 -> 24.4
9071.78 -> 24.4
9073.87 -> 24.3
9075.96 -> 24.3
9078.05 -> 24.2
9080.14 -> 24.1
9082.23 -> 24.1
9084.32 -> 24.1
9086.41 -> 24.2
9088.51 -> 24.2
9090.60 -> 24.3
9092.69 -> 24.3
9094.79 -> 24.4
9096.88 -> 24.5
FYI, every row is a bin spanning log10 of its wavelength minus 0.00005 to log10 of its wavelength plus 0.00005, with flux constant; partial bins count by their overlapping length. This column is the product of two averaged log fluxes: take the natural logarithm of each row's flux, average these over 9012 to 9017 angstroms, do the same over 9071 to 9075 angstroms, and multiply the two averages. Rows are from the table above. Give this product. 10.1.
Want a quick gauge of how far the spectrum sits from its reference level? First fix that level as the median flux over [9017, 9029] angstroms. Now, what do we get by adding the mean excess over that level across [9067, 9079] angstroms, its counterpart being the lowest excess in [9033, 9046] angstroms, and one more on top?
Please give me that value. 1.9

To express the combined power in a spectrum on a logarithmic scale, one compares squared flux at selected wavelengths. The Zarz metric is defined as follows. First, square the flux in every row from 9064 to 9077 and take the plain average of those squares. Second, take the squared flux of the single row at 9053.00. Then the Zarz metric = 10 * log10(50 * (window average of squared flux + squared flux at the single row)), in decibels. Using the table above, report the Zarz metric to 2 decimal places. 47.76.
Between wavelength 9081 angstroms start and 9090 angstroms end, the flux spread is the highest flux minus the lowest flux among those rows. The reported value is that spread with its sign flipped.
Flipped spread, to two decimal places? -0.10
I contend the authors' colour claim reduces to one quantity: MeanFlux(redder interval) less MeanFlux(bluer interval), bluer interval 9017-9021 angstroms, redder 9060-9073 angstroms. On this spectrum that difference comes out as 0.7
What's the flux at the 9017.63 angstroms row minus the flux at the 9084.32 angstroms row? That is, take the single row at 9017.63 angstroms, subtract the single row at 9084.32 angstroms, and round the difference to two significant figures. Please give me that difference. -0.40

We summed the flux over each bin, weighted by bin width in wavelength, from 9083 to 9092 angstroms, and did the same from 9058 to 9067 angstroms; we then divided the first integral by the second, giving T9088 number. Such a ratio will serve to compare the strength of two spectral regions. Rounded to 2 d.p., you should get 0.99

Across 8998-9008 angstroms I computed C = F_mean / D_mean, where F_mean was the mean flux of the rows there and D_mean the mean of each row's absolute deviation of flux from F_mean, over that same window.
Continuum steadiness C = 220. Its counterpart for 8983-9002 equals 132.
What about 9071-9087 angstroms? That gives 267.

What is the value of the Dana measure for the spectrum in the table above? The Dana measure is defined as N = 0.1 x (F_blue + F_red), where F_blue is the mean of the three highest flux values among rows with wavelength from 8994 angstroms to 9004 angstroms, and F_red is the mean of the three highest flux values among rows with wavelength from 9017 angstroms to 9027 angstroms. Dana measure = 4.88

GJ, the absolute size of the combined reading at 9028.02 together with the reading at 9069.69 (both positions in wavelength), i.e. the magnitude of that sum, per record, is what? 48.7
